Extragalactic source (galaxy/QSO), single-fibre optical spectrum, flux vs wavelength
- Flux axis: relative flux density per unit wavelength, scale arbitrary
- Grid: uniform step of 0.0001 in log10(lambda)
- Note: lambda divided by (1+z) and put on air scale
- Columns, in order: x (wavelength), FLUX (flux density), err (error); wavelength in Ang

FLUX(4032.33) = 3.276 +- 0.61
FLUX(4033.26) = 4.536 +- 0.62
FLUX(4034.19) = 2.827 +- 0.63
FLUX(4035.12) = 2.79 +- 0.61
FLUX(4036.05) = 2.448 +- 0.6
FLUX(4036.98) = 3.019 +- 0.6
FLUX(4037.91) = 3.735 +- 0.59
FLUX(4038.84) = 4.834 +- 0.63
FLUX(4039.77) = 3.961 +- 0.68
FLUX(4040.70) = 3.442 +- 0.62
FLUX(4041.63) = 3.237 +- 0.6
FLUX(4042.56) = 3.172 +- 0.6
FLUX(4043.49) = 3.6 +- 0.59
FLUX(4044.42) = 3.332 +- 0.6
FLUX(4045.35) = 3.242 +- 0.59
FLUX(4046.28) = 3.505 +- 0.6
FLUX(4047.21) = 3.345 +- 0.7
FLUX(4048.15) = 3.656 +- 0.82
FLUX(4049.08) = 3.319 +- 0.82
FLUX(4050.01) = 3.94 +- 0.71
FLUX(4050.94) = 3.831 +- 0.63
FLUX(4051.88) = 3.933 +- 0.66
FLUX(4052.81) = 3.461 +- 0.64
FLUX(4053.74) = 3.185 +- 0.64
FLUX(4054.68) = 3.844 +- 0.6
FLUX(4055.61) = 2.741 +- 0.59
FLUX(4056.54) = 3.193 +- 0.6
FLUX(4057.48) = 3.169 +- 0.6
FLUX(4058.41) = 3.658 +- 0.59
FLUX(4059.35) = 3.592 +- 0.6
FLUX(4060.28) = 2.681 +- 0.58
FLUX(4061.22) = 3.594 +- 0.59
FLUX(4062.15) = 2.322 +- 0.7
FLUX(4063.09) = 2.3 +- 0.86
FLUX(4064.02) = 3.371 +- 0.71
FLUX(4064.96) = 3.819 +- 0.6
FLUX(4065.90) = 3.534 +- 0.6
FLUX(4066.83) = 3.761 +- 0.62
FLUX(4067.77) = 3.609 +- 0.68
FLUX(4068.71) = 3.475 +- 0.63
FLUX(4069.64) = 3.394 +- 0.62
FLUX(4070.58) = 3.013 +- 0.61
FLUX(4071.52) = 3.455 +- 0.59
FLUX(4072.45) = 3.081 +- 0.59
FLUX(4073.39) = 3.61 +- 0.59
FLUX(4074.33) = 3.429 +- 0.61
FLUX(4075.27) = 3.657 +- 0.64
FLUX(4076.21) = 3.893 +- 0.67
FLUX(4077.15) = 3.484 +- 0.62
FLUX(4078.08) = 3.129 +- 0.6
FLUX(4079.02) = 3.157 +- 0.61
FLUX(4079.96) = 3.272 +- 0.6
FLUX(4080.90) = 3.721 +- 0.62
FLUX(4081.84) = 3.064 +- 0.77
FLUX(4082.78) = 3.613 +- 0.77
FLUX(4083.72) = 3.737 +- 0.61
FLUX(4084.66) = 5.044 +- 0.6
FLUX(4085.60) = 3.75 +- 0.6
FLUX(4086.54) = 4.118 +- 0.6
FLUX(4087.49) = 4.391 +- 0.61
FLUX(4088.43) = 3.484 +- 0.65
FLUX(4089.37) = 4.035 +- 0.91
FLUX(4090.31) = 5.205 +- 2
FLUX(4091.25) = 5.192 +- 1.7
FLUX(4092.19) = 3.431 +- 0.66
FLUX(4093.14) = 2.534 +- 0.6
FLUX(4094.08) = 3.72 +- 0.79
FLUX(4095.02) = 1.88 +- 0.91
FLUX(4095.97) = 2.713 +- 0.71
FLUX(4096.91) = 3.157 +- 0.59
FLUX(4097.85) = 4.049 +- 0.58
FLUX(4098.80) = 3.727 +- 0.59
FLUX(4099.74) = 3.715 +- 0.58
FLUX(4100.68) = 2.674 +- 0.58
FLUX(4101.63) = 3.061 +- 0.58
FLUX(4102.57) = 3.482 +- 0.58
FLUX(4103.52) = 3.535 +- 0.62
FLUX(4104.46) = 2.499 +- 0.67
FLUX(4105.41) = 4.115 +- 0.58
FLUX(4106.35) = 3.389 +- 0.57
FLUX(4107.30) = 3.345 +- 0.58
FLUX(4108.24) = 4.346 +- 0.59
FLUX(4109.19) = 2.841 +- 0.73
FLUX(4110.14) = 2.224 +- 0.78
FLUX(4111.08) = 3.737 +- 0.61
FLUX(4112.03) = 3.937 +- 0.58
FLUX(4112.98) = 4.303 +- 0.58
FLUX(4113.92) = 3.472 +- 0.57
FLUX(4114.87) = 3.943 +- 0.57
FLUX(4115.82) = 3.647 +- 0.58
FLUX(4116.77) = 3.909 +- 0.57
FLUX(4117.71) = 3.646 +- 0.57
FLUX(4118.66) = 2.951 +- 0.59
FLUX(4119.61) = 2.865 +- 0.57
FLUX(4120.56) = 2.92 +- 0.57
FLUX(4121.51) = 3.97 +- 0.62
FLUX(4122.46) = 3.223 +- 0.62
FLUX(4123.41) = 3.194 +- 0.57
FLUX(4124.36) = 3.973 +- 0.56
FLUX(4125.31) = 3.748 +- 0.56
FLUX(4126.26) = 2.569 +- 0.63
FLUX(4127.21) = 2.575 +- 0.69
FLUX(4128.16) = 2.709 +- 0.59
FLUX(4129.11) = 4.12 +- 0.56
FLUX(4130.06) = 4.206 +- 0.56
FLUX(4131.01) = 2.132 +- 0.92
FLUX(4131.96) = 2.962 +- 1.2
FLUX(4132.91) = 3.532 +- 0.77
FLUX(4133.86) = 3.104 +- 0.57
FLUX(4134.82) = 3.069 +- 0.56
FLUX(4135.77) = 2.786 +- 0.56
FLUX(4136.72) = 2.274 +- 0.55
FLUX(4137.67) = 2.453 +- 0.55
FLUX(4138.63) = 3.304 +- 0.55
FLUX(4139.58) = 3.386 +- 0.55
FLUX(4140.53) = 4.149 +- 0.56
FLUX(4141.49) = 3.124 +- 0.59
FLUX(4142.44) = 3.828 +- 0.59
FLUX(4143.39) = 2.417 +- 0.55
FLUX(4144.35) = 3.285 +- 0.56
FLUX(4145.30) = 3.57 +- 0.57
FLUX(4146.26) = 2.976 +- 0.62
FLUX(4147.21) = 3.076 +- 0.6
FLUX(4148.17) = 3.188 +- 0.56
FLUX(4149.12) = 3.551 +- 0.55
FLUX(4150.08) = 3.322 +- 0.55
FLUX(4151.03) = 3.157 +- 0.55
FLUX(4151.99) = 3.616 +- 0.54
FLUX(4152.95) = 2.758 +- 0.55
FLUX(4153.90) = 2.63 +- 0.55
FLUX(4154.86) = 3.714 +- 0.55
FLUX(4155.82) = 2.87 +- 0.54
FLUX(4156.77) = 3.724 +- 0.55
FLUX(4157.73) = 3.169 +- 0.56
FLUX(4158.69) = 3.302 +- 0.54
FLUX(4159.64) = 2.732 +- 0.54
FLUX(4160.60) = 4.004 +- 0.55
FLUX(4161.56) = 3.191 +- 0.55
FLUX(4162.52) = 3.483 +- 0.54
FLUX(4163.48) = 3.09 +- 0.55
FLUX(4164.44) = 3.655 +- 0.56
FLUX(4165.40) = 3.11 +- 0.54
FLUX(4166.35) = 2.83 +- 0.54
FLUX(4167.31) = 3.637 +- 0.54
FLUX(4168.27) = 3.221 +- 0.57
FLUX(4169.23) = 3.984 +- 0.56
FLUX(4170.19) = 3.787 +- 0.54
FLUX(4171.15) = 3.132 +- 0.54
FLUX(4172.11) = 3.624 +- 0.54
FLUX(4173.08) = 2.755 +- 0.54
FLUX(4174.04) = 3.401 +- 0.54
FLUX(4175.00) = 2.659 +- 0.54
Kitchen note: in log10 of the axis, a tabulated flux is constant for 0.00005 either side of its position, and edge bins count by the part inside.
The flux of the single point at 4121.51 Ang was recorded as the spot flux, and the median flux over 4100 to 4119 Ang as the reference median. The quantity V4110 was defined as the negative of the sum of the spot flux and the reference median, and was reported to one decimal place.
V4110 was -7.5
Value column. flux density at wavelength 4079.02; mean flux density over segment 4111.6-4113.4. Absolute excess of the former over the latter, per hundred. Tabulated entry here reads 0.010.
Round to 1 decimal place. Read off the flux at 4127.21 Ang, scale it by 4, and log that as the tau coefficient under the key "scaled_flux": 10.3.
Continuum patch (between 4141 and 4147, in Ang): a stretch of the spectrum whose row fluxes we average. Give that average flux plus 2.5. 5.70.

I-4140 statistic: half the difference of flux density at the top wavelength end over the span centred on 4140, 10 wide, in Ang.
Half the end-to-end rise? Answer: 0.2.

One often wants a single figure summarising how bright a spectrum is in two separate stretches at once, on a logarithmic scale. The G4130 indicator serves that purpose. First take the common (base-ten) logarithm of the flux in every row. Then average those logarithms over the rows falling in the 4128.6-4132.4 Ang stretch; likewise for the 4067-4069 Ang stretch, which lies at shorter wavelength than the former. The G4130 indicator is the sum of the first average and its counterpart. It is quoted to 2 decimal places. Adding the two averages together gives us 1.06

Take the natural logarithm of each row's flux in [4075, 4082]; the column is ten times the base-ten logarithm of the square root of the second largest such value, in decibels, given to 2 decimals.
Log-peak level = 0.59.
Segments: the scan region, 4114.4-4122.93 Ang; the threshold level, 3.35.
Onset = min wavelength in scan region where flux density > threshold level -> 4114.87 Ang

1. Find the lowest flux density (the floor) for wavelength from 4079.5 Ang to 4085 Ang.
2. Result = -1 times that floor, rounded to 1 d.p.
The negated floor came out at -3.1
